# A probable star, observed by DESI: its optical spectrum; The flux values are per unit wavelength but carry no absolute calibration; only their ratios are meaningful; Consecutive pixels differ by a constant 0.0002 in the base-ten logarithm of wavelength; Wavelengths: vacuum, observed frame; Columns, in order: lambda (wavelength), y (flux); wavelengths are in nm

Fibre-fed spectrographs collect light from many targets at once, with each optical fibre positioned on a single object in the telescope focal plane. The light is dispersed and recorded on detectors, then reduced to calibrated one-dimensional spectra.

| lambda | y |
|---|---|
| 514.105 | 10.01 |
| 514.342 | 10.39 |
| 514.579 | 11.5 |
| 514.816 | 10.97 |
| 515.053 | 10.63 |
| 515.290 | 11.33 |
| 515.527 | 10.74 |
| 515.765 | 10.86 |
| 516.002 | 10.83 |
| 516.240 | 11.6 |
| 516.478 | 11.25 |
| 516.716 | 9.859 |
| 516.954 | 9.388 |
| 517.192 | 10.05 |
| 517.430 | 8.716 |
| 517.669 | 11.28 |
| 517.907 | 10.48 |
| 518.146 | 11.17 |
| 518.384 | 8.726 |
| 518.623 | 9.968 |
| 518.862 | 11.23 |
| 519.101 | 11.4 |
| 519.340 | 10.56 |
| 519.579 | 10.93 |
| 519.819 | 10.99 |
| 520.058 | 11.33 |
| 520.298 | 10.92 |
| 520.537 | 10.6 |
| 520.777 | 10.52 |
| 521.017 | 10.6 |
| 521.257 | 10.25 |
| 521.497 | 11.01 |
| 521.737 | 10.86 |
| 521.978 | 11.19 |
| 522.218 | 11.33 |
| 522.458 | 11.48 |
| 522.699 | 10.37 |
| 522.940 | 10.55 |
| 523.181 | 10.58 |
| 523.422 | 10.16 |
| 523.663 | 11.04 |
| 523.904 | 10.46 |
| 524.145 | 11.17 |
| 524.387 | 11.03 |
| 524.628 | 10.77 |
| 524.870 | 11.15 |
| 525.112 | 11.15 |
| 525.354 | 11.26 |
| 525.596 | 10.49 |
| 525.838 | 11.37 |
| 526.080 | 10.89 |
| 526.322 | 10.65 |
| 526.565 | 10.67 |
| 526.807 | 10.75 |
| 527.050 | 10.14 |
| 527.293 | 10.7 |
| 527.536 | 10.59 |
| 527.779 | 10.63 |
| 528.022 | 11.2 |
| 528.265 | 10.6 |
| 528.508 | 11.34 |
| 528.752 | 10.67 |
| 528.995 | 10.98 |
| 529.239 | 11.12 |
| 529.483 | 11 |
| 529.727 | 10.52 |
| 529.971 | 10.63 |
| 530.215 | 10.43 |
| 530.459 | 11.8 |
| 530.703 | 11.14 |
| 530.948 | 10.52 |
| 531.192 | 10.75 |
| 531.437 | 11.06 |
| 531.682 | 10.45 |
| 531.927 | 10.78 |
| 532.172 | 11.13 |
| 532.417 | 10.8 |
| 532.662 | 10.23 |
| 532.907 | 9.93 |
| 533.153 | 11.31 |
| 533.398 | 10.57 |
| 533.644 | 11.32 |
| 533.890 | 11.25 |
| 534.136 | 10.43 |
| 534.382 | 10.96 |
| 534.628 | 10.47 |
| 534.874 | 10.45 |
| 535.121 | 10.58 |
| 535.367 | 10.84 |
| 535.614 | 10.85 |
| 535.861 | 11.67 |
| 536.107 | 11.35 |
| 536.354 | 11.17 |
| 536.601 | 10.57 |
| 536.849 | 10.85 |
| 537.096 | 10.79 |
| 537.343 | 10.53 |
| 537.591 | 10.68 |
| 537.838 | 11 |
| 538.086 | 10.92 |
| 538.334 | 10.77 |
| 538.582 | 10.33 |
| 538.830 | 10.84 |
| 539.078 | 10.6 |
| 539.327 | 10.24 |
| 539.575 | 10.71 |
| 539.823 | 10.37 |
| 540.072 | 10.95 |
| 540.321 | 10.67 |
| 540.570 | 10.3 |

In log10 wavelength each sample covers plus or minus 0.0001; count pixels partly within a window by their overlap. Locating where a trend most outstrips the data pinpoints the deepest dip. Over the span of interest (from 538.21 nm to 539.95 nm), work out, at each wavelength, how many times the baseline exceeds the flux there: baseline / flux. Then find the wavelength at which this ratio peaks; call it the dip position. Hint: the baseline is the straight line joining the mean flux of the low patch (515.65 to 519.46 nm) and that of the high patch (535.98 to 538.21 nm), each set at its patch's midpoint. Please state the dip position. 539.327 nm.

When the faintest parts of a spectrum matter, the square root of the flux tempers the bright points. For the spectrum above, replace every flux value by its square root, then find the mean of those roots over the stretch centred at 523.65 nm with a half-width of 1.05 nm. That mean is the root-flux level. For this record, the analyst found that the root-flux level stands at 3.27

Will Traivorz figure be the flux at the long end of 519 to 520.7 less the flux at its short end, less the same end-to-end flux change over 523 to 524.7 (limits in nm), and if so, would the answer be -1.0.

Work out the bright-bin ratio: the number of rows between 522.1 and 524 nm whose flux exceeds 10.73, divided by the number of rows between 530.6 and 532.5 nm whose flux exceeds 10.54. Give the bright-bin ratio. 0.50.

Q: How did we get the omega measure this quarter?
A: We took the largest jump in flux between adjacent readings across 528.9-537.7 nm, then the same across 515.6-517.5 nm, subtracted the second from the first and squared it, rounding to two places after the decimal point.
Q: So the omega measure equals 0.00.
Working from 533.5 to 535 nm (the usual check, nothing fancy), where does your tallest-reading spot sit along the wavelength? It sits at 533.644 nm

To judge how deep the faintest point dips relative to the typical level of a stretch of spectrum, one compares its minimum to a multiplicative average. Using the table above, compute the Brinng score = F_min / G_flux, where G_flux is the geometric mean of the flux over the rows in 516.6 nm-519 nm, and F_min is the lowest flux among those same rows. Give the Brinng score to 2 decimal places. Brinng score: 0.87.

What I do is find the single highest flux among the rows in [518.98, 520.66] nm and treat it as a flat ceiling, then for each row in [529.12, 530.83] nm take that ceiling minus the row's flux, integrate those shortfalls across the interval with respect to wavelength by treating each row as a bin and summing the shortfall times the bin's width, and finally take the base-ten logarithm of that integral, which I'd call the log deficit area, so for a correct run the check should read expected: -0.11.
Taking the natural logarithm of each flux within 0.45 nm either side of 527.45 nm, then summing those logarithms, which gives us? 9.4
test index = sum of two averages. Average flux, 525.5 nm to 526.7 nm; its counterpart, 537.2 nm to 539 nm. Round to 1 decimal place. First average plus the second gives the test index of 21.5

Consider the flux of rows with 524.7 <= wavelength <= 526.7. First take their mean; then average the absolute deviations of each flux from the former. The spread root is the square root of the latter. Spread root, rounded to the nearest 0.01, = 0.53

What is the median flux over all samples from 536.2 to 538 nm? 10.8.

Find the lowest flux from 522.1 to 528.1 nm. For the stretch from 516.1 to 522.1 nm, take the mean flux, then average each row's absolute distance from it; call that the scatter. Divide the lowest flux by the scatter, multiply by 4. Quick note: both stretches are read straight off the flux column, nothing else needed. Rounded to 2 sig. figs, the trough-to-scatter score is 68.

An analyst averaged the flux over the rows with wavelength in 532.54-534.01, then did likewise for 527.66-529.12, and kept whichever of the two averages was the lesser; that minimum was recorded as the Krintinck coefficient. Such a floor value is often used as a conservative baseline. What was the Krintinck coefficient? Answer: 10.8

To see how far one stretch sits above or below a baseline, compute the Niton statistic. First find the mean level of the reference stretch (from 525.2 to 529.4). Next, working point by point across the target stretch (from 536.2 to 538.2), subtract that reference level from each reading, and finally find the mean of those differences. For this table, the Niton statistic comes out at -0.01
